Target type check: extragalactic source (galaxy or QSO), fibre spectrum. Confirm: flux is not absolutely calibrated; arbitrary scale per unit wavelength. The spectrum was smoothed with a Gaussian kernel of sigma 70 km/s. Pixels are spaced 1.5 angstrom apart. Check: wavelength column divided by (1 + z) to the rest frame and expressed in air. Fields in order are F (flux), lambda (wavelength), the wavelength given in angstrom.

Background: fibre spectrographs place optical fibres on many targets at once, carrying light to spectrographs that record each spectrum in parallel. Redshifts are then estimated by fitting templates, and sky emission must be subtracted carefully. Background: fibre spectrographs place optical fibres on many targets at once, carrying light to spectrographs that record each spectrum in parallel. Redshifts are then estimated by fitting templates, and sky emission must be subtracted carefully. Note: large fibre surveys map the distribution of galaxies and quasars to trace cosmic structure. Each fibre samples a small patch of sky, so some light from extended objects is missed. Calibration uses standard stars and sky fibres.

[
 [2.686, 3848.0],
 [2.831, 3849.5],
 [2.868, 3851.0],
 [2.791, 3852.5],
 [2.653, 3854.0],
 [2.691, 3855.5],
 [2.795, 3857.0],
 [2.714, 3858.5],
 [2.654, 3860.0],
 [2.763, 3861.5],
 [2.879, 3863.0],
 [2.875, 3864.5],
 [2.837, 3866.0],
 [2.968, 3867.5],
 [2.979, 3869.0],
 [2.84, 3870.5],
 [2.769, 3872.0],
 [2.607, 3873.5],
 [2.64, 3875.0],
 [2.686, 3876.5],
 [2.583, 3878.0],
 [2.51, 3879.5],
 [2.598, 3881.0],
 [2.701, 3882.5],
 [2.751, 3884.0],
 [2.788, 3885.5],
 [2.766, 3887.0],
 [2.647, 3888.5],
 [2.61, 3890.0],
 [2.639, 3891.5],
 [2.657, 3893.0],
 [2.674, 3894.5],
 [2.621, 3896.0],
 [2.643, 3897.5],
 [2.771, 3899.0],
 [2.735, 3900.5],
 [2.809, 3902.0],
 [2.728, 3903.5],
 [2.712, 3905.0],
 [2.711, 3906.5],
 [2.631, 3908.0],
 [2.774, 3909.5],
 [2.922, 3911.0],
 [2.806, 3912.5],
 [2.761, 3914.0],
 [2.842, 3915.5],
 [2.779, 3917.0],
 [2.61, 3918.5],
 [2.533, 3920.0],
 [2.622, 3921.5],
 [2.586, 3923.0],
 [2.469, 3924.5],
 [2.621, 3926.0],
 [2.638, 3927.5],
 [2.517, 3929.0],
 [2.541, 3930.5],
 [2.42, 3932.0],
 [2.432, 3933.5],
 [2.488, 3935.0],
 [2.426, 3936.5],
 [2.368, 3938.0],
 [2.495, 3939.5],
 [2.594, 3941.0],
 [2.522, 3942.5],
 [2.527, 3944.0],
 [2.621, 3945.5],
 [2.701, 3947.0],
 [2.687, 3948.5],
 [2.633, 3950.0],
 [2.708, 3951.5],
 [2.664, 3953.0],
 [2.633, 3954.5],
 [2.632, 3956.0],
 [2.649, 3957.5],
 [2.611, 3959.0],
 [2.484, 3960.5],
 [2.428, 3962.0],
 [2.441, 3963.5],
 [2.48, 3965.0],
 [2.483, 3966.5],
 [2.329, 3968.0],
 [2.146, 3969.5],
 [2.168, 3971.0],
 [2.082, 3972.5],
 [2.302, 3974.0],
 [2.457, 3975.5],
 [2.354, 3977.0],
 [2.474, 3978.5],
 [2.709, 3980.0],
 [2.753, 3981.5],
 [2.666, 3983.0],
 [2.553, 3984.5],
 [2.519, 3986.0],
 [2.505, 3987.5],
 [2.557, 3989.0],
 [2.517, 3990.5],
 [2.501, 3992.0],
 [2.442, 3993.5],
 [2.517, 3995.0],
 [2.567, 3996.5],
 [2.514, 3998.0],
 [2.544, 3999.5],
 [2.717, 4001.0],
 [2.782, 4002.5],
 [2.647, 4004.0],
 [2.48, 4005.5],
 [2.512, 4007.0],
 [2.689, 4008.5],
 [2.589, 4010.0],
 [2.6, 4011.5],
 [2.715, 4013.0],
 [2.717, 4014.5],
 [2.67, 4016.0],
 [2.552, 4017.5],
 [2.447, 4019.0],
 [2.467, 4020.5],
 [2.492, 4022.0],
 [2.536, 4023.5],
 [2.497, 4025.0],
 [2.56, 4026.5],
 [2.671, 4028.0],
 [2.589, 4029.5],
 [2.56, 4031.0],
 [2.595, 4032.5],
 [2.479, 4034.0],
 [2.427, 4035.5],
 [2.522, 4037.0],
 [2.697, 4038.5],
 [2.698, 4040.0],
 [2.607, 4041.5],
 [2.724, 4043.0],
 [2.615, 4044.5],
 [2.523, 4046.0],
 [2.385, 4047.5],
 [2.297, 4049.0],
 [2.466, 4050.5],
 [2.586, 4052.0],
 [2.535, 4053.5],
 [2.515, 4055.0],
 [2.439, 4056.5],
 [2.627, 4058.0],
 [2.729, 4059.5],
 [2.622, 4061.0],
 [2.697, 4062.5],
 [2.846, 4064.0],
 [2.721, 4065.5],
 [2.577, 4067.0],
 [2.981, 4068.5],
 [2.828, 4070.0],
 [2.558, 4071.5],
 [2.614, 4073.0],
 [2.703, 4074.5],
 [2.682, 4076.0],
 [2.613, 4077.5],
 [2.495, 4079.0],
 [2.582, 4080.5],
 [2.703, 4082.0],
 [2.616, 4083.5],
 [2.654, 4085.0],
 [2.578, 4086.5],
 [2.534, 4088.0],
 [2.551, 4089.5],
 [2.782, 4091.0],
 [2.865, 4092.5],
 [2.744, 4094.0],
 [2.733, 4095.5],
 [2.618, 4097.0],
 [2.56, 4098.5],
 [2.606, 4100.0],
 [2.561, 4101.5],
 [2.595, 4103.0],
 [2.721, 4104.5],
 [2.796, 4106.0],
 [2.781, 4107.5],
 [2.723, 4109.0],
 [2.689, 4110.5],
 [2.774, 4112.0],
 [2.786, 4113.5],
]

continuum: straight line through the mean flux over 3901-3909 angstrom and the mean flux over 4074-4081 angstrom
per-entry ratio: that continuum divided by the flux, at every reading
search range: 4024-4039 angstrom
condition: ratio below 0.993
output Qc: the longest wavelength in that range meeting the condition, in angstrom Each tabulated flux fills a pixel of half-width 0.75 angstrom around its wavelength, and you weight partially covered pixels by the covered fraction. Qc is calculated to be 4038.5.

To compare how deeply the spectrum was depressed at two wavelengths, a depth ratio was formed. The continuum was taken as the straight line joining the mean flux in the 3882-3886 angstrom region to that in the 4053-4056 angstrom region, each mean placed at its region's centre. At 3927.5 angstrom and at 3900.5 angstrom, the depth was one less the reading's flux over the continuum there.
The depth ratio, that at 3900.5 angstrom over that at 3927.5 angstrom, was -0.2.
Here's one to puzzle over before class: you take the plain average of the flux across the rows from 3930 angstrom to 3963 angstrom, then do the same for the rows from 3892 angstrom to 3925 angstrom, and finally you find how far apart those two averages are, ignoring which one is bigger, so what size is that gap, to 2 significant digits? 0.14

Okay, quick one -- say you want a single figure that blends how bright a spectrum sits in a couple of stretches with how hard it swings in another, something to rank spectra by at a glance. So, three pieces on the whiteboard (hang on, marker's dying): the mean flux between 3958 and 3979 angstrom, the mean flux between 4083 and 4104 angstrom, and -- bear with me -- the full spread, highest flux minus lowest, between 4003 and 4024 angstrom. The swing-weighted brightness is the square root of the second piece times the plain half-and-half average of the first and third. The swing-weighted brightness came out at 1.87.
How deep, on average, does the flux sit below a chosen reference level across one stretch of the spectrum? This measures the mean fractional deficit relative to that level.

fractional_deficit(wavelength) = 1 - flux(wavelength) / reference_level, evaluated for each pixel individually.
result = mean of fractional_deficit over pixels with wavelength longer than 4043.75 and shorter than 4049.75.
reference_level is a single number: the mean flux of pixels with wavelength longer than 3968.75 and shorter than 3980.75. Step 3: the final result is -0.051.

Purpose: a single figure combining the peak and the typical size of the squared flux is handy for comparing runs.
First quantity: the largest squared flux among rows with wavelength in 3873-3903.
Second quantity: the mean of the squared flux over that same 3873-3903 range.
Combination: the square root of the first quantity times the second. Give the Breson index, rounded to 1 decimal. 7.5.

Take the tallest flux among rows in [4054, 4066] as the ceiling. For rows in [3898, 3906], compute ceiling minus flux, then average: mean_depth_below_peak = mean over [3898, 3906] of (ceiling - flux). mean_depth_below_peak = 0.10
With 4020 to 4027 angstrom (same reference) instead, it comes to 0.34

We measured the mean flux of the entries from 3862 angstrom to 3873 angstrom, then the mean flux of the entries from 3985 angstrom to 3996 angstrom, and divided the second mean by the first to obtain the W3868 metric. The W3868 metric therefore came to 0.87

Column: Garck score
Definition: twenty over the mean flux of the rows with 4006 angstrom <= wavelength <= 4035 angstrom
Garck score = 7.8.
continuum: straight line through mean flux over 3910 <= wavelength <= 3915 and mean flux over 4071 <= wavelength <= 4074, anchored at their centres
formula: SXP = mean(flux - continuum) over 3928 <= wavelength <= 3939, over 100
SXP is -0.0034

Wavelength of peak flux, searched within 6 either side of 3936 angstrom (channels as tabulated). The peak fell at 3941.0 angstrom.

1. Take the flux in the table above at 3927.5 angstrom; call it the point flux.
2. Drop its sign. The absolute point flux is 2.64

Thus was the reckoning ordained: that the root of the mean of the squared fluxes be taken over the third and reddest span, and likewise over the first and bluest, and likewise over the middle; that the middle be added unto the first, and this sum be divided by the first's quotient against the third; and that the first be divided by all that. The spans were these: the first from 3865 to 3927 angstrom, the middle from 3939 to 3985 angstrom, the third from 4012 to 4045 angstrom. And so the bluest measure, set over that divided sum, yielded 0.542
